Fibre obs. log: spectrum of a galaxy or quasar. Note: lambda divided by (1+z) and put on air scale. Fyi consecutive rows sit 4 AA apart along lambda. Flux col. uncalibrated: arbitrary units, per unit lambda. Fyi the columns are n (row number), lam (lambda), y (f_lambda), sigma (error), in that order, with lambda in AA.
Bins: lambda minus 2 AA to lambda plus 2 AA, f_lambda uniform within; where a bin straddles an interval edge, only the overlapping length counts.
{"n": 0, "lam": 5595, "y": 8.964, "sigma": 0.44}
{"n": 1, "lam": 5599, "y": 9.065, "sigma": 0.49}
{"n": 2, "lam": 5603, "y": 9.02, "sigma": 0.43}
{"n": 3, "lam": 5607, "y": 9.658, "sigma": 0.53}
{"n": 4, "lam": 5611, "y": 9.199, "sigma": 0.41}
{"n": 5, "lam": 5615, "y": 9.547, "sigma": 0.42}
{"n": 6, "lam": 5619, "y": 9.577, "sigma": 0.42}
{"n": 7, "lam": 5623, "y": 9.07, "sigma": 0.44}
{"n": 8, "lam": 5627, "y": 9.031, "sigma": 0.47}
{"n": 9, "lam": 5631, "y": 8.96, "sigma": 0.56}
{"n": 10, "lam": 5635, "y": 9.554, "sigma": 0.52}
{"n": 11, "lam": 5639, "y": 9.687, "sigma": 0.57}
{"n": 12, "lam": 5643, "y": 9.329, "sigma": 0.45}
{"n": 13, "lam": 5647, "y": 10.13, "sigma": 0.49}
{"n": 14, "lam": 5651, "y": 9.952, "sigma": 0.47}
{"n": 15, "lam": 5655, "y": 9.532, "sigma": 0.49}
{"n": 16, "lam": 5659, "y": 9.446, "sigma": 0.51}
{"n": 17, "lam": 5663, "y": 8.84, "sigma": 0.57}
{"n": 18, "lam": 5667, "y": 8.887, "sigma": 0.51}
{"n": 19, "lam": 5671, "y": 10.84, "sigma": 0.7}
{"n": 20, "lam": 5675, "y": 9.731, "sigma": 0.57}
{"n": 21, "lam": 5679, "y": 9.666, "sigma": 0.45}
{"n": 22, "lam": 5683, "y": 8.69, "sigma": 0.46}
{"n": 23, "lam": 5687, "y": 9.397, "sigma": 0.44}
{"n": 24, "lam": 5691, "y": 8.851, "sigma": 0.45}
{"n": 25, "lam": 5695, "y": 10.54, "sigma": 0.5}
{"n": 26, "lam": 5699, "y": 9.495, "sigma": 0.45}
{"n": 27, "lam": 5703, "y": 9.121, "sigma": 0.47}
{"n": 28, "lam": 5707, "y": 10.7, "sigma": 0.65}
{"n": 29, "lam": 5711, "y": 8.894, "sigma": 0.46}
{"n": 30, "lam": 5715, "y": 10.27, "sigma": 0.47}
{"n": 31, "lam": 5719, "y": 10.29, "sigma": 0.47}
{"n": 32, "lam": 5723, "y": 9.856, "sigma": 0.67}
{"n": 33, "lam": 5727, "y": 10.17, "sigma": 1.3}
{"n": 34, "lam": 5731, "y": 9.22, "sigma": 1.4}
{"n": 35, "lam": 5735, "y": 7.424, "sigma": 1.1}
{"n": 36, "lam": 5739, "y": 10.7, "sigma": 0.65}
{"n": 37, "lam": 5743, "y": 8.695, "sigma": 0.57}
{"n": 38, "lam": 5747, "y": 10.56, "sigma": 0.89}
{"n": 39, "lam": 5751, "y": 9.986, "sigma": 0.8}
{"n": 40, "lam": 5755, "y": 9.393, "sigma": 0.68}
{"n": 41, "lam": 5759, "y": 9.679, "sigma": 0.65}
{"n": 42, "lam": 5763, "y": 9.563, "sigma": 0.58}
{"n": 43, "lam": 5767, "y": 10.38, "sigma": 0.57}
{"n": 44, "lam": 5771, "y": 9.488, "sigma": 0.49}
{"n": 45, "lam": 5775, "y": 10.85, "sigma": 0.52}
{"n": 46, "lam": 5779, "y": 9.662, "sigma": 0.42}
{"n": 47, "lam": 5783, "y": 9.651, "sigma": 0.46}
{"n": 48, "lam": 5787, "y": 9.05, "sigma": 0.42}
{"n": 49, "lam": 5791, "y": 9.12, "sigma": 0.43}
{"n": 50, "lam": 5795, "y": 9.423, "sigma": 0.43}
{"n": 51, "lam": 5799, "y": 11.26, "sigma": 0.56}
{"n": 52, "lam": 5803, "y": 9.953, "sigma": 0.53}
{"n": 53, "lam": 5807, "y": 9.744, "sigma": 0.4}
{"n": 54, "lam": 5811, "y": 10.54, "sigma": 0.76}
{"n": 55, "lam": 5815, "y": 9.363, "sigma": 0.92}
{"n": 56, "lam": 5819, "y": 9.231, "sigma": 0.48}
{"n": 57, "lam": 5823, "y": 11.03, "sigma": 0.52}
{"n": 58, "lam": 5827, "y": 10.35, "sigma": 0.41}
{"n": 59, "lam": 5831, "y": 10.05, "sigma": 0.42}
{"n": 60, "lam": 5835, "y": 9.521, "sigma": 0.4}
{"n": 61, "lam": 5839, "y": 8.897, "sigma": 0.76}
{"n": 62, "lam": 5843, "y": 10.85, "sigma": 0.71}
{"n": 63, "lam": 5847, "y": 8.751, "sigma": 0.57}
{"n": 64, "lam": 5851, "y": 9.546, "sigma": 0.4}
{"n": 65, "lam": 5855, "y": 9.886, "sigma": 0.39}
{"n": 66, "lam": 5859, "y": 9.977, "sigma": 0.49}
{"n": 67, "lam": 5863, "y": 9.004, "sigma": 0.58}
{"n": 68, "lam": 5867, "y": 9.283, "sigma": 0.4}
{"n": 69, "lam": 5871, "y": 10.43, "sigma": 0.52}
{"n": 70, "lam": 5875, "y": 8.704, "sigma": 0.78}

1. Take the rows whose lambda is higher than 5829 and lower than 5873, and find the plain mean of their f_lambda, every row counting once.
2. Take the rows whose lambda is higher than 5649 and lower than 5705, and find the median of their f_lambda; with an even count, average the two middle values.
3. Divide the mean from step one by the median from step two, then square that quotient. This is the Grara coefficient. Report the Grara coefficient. 1.04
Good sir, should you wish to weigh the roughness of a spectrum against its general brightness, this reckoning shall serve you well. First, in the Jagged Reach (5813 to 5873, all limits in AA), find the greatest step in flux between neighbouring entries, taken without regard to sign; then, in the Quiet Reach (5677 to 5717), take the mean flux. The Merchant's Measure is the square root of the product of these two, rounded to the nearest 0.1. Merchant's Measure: 4.5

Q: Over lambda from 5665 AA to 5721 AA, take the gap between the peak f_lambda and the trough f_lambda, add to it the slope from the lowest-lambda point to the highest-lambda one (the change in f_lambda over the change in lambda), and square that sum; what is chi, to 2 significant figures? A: 4.7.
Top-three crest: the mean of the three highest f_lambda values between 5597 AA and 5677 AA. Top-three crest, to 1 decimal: 10.3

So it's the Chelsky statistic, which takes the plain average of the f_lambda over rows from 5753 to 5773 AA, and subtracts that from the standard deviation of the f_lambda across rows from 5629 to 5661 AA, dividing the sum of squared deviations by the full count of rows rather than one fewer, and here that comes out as -9.36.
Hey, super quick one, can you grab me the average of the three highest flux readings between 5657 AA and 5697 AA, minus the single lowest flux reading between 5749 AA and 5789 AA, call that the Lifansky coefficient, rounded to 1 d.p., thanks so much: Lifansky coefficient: 1.3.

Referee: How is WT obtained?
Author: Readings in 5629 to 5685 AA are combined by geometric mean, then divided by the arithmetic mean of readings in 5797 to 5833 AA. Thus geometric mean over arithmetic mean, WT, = 0.934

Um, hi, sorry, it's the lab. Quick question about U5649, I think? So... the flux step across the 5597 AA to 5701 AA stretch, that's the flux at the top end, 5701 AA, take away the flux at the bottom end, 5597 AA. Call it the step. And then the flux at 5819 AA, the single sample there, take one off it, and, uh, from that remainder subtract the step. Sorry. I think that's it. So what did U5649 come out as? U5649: 7.8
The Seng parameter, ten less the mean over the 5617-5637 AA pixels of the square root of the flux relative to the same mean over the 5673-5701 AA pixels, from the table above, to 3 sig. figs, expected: 9.01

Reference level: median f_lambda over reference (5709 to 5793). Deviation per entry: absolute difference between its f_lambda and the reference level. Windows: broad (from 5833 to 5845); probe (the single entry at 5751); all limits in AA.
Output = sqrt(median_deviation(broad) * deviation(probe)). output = 0.50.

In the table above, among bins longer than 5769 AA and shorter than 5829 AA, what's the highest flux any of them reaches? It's 11.26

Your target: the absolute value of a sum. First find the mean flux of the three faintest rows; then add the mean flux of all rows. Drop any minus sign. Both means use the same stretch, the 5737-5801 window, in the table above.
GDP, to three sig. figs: 18.8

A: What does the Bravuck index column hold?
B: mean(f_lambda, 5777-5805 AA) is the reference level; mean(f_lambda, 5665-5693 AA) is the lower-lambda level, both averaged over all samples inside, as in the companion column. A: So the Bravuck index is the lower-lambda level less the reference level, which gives -0.29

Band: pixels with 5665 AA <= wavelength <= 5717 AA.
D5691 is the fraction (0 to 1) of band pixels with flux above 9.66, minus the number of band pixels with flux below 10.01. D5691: -8.5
